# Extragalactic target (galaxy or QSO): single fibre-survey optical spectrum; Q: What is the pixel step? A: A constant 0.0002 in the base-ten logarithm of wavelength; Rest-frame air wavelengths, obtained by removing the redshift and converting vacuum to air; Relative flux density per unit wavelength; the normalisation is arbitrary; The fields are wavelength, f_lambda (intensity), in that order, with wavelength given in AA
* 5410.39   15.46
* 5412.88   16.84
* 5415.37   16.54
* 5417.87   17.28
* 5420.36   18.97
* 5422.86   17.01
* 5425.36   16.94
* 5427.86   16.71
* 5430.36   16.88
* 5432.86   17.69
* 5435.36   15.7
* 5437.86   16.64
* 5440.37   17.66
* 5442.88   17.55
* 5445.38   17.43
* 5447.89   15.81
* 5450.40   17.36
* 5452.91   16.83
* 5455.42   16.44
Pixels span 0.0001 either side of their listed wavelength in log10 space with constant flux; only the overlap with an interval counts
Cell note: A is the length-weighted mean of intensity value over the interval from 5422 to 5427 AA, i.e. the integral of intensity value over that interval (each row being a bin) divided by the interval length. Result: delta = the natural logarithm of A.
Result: 2.83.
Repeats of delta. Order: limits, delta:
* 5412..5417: 2.82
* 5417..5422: 2.90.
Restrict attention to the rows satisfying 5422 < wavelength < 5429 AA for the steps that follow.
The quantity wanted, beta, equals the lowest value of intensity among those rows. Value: 16.71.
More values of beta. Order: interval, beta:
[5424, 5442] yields 15.7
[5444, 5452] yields 15.81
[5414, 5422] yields 16.54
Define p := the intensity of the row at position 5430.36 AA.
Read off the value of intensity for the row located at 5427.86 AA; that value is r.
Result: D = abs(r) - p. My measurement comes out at -0.17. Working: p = 16.88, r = 16.71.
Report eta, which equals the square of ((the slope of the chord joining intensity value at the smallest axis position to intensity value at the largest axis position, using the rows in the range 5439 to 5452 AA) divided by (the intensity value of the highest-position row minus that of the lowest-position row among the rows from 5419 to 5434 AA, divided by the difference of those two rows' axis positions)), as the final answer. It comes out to 0.085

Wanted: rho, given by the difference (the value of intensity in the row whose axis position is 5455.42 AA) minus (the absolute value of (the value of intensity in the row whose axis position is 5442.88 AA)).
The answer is -1.1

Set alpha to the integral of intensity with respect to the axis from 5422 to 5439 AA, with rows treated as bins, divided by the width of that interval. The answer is 16.8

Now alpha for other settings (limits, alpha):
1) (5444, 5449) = 16.7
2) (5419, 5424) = 18.0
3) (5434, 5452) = 16.9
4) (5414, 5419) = 16.9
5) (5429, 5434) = 17.3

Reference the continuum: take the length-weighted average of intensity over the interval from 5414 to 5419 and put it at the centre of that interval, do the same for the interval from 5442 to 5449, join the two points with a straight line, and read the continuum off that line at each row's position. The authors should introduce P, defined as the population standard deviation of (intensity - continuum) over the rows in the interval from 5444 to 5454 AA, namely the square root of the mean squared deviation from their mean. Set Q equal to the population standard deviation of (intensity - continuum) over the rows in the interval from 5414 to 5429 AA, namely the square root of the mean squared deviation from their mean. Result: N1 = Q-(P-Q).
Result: 0.97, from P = 0.65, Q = 0.81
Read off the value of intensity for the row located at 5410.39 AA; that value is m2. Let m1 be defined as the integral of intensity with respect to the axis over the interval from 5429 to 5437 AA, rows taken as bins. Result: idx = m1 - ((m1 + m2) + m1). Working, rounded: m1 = 134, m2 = 15.46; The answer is -150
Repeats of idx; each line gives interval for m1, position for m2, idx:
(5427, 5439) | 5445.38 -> -218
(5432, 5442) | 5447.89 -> -185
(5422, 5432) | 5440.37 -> -187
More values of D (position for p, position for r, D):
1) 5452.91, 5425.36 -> 0.11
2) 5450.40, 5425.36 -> -0.42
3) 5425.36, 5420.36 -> 2.03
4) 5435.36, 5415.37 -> 0.84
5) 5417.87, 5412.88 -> -0.44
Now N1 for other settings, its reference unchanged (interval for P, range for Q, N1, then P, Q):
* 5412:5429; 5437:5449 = 0.65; 0.76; 0.70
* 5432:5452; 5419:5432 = 0.92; 0.77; 0.84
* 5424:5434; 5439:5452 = 1.00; 0.37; 0.69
